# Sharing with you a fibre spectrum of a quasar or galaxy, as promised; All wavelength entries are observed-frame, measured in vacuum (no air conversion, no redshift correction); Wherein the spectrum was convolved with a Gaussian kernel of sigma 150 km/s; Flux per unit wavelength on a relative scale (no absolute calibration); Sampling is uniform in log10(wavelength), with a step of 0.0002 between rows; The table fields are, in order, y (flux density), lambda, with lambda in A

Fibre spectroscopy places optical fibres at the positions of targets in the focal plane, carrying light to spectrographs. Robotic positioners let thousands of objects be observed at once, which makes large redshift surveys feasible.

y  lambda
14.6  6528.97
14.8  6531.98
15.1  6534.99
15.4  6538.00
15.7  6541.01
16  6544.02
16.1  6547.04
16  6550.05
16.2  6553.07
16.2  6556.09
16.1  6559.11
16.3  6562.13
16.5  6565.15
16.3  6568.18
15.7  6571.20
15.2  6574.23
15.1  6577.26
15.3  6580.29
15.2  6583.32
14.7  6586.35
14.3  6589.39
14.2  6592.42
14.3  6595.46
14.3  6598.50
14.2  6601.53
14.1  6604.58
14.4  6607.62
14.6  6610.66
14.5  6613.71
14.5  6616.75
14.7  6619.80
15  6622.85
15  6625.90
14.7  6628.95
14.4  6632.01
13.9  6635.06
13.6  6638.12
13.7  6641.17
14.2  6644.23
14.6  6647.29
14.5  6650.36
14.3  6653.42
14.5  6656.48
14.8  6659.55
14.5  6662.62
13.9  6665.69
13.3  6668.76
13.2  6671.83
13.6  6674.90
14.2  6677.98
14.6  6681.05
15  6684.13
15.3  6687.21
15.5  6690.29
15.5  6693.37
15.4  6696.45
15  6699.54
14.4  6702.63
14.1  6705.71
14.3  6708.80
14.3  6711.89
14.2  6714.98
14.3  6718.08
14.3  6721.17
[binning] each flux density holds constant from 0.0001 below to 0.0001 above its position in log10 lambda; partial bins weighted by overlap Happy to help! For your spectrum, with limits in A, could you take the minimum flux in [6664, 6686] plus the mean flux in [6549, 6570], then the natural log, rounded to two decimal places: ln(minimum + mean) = 3.38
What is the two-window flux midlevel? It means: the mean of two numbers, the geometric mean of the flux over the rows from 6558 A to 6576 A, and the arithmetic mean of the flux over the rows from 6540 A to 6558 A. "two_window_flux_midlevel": 16.0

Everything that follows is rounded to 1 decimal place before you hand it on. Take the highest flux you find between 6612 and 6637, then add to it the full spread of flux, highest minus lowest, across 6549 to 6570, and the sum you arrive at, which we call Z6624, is 15.5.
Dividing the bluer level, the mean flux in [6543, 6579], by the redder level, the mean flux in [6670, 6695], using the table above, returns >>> 1.09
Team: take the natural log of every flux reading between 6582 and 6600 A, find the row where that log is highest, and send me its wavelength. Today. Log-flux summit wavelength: 6583.32 A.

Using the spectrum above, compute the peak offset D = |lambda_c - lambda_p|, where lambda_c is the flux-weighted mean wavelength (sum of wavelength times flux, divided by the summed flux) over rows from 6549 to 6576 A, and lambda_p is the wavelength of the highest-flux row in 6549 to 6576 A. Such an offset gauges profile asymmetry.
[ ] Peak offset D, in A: 3.1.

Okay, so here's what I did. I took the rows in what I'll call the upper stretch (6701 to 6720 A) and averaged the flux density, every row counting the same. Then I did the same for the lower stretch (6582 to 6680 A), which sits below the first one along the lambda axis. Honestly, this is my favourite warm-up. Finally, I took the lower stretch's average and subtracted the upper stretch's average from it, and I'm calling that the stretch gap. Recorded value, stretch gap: 0.04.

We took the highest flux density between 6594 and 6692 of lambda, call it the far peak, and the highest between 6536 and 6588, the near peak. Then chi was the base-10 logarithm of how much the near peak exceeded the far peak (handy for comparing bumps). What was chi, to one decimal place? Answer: 0.0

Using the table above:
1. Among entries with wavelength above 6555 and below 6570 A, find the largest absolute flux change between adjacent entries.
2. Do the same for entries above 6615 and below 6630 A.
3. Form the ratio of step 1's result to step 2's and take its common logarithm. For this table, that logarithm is -0.2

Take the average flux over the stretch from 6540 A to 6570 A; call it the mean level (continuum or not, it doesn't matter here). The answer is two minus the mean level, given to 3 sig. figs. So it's -14.1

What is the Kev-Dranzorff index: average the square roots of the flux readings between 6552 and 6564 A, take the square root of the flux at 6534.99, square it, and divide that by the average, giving 3.75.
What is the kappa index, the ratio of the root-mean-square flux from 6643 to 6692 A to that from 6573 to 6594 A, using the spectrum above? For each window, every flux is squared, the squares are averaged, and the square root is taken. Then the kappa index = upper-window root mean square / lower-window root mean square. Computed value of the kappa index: 0.97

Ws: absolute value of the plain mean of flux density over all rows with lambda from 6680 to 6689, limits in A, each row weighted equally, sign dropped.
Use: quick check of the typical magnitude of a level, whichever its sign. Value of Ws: 15.0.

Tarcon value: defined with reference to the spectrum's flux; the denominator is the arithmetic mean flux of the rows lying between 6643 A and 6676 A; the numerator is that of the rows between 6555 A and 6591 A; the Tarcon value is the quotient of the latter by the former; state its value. 1.10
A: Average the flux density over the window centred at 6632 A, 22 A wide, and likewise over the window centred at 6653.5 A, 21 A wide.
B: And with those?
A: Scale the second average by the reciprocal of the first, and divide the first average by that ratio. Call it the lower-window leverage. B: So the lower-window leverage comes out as 14.2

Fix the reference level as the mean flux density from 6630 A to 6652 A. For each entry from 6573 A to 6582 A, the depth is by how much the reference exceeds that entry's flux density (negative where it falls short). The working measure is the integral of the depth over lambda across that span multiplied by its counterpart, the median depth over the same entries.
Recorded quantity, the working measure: 10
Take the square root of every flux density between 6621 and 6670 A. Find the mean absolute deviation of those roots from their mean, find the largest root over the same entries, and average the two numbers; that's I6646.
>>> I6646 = 1.96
